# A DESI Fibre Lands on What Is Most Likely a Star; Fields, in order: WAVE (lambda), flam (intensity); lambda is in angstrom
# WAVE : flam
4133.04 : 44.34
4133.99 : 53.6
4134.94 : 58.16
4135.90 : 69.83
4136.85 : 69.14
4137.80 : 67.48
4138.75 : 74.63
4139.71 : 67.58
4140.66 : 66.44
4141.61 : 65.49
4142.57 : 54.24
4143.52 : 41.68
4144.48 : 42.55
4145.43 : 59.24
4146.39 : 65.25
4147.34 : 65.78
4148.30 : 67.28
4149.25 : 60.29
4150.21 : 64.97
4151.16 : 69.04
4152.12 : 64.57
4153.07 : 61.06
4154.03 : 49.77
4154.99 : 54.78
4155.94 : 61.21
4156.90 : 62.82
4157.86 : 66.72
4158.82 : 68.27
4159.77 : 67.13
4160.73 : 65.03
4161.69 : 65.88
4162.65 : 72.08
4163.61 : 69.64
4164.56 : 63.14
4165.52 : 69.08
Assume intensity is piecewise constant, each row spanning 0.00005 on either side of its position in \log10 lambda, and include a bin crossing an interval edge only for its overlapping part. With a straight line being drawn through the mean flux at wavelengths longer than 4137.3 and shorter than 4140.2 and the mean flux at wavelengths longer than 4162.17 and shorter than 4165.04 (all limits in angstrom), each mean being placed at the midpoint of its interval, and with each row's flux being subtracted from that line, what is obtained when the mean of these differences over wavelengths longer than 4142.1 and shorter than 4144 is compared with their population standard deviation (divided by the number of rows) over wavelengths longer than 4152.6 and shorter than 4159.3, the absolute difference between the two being 15.6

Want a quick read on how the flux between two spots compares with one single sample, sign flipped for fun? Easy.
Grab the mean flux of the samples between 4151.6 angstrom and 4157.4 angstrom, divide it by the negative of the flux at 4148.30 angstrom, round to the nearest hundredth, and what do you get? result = -0.88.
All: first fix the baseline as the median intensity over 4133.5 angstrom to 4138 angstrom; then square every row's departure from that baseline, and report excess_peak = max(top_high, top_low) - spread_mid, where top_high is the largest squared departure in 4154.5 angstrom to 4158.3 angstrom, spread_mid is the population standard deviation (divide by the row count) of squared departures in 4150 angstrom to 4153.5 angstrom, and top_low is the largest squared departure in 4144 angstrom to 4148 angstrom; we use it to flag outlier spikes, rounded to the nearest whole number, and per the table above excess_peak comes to 606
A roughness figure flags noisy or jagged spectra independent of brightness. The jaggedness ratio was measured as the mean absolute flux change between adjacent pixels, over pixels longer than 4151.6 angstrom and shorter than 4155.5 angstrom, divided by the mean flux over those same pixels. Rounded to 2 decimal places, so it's 0.11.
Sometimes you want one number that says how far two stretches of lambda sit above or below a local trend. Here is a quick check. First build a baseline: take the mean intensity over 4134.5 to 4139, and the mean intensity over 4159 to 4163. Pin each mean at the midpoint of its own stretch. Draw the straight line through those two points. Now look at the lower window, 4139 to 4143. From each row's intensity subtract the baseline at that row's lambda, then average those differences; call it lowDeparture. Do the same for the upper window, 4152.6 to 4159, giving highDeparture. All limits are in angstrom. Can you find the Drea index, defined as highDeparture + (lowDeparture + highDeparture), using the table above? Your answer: -18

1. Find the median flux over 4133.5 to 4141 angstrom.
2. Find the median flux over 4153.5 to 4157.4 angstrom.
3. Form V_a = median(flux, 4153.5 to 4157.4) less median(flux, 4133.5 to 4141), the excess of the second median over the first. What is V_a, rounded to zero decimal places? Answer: -10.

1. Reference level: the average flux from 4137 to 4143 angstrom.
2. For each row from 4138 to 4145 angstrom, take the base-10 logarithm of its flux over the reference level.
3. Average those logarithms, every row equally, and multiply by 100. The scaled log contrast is -6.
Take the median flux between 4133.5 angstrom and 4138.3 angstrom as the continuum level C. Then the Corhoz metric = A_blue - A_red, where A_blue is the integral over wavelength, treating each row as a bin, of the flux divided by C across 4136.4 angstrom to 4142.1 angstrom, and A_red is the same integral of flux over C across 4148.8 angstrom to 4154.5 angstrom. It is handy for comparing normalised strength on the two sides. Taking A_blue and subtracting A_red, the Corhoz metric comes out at 0.6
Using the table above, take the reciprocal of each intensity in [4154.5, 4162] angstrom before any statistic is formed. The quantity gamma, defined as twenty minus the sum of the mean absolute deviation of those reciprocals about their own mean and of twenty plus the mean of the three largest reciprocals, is -0.0177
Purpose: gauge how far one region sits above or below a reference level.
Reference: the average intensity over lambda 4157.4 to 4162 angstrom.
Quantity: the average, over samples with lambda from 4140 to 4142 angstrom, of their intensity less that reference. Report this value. -1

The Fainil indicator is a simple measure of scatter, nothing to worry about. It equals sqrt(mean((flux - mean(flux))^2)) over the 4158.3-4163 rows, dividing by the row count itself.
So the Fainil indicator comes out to 2.5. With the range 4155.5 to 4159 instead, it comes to 2.9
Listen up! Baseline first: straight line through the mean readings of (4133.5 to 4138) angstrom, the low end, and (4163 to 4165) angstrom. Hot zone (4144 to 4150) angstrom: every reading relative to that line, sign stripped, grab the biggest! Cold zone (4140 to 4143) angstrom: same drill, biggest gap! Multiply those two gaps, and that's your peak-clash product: 220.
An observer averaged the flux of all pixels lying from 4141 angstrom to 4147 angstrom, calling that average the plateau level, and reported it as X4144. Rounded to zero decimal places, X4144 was 55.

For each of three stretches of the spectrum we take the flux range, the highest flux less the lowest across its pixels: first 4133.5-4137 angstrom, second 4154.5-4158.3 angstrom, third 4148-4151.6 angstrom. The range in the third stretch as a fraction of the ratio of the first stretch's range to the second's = 6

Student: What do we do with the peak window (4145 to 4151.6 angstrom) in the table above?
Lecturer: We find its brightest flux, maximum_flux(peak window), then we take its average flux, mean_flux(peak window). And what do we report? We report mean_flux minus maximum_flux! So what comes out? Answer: -4.5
